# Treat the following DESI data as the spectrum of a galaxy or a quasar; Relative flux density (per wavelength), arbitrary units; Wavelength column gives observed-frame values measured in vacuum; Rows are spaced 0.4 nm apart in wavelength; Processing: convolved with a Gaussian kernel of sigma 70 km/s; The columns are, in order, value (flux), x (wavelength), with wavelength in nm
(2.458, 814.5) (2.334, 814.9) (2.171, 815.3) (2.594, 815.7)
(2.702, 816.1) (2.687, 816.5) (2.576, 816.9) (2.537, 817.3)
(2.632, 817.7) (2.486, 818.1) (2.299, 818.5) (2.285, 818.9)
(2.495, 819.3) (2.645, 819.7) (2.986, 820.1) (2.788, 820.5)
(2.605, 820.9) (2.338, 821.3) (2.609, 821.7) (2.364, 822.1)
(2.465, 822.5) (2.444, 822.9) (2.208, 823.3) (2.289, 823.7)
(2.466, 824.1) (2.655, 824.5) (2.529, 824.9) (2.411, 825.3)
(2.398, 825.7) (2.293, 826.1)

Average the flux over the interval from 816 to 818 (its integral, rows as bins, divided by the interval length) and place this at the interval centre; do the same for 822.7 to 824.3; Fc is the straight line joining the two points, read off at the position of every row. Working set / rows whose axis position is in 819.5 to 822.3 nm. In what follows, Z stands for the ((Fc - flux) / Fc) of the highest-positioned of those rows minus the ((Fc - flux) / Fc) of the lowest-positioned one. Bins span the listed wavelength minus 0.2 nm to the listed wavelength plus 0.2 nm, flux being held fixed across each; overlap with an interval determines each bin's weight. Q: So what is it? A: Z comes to 0.074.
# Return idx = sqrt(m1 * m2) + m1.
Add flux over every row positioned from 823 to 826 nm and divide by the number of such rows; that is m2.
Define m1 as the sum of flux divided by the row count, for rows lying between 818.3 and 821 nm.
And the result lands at 5.09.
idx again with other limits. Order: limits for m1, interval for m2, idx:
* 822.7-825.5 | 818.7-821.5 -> 4.94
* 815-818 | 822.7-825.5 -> 5.05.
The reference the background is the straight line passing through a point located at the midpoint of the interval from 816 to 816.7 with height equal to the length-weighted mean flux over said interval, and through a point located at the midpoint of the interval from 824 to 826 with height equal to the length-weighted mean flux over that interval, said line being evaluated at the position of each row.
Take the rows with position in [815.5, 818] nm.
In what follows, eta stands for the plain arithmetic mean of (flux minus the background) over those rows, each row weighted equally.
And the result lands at -0.06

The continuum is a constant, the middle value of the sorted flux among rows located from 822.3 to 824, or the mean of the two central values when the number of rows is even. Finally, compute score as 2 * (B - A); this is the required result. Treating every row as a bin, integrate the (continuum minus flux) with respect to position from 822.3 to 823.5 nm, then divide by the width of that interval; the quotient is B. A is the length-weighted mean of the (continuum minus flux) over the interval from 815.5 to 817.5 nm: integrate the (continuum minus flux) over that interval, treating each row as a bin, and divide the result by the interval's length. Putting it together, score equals 0.5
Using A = -0.25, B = -0.01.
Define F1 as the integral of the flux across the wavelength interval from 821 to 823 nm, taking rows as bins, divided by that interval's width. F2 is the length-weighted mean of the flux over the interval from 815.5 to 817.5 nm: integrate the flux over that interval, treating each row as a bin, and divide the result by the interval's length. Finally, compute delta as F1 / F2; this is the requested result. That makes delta 0.94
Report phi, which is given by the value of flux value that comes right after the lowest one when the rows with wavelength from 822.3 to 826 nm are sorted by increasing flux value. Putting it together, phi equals 2.289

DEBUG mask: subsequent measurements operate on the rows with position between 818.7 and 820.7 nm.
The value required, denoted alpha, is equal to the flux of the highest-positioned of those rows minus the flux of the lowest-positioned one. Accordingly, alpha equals 0.5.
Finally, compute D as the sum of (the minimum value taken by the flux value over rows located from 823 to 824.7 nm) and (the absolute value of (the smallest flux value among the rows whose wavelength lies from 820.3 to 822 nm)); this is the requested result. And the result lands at 4.55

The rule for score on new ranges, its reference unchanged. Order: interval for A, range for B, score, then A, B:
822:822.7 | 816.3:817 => -0.4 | -0.06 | -0.27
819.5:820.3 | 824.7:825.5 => 0.7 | -0.45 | -0.10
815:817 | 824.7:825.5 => 0.1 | -0.17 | -0.10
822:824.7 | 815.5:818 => -0.4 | -0.05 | -0.25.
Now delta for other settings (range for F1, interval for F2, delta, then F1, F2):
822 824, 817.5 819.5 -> 0.97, 2.36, 2.44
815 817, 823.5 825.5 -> 1.03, 2.53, 2.47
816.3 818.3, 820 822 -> 0.98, 2.58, 2.63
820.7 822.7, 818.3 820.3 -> 0.97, 2.48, 2.54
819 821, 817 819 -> 1.09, 2.69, 2.46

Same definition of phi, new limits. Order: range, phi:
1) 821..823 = 2.364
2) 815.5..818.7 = 2.486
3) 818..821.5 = 2.299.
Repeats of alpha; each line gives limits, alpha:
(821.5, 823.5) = -0.4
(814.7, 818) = 0.3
